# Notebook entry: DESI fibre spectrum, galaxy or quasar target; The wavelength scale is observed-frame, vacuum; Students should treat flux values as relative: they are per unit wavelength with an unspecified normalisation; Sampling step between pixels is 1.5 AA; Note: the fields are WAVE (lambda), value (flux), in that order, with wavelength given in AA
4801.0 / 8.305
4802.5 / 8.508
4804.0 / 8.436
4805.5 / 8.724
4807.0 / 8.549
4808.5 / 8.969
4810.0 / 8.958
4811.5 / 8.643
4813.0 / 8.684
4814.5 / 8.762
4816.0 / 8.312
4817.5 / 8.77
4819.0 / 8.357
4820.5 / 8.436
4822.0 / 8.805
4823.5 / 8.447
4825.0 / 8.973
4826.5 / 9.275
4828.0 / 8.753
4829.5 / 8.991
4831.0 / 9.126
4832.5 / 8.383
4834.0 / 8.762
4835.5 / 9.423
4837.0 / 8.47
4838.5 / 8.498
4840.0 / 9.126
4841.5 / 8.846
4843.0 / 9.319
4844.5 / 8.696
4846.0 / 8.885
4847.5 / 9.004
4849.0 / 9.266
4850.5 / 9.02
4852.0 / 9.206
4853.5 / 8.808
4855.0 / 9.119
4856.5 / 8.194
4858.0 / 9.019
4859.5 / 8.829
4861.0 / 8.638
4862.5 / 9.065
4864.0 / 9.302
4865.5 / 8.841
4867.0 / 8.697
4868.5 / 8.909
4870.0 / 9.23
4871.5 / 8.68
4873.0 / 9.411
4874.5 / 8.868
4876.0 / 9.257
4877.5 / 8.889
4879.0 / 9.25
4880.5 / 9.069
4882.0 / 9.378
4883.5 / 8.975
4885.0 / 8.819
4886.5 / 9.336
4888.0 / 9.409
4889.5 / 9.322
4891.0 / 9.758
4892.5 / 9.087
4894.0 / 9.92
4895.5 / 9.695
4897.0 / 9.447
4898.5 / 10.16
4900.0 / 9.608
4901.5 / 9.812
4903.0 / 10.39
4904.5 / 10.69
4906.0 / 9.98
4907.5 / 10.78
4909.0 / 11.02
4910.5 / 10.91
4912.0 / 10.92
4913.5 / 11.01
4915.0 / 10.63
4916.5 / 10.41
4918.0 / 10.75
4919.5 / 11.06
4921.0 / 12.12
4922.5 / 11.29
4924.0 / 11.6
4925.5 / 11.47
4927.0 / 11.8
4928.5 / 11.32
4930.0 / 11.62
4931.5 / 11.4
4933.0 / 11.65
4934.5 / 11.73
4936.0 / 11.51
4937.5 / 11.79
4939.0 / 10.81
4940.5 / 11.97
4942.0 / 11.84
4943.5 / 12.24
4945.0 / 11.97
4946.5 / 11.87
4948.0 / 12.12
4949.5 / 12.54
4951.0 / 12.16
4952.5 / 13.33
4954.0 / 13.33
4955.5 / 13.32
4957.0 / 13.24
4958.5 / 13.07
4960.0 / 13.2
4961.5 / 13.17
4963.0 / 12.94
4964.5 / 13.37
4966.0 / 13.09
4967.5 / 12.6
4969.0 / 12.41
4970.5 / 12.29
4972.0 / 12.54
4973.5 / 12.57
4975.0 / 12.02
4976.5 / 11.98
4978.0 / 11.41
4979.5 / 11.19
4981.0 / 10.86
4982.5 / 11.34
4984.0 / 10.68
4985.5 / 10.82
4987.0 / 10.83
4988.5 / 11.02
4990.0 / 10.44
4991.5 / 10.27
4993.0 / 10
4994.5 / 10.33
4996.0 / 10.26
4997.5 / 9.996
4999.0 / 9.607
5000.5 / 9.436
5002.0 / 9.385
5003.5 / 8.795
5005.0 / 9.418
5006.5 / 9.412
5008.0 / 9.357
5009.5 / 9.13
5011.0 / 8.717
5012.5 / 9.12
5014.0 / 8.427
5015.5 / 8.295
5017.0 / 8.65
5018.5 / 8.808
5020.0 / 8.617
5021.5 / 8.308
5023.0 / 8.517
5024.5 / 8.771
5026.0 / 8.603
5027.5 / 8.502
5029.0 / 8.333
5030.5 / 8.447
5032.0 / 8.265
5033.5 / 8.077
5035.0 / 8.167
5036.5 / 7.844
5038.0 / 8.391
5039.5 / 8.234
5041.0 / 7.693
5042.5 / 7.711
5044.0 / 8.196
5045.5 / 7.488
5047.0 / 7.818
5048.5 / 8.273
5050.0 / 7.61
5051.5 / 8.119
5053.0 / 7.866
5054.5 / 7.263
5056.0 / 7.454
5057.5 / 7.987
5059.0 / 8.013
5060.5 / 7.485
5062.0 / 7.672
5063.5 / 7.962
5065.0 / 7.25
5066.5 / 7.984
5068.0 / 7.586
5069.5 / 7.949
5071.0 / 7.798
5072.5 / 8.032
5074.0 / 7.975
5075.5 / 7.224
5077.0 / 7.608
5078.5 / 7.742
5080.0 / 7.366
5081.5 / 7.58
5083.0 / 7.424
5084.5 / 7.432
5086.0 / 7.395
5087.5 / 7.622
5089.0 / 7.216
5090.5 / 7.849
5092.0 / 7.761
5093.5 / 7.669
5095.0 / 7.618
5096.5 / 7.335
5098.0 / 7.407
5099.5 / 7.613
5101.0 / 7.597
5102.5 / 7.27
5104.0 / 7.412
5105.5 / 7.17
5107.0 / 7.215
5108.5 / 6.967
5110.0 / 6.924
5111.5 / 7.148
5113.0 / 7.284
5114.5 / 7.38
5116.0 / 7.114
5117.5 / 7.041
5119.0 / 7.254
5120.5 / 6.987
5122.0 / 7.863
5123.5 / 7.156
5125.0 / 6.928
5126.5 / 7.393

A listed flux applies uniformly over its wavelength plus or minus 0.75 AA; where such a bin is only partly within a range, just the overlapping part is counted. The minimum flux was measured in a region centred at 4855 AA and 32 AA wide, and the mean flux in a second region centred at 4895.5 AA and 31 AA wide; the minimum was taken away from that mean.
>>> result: 1.6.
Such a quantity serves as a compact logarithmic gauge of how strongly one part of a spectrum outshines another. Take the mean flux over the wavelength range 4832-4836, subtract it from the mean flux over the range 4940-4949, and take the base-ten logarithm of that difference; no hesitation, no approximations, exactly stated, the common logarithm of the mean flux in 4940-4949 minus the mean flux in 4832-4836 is 0.50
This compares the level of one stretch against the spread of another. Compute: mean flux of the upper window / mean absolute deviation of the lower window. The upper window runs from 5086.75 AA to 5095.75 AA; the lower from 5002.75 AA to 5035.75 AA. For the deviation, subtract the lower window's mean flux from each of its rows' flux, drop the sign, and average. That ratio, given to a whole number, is 24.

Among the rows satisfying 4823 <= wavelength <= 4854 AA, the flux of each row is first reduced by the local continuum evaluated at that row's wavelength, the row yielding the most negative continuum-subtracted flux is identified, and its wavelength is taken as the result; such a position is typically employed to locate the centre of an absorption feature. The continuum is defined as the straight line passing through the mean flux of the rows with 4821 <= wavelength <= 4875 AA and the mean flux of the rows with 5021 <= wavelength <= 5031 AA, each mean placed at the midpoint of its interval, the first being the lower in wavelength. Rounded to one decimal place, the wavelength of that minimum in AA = 4832.5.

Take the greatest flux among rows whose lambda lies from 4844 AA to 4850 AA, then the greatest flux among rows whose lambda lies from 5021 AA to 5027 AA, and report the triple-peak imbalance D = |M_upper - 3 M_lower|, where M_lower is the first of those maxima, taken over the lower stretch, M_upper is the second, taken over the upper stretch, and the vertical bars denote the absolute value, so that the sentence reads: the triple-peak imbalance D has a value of 19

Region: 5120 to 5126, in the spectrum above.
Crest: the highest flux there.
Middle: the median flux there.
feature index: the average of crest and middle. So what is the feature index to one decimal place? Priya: 7.5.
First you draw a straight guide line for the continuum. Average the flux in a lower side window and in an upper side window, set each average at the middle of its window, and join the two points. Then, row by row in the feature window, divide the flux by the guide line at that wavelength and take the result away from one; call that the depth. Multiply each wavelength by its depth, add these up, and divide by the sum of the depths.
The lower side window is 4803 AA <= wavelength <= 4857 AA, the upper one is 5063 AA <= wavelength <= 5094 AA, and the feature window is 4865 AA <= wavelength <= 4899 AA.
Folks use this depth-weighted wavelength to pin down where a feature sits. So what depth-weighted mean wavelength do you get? 4886.9 AA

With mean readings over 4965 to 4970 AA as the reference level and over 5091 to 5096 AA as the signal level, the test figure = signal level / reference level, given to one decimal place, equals 0.6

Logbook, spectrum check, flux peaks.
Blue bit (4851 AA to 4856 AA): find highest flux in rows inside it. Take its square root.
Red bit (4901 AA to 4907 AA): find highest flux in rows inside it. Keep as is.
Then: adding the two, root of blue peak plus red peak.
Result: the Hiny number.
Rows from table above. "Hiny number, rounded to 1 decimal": 13.7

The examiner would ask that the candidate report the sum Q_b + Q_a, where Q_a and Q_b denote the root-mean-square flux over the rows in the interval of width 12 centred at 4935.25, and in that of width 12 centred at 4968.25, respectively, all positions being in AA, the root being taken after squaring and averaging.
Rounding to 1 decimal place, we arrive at 24.3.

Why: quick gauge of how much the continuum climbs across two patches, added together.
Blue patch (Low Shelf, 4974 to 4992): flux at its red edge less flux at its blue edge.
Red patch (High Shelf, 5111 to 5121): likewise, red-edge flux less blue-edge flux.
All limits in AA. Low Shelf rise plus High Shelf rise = -1.9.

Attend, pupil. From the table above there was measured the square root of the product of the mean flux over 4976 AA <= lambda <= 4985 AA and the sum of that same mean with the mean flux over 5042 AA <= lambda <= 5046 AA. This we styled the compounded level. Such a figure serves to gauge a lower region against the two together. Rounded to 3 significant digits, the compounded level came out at 14.6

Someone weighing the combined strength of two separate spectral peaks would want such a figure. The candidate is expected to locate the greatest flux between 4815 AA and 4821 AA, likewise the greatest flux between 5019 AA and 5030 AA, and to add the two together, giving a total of 18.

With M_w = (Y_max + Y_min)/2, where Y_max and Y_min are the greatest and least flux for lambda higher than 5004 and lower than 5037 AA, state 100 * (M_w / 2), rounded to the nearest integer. 432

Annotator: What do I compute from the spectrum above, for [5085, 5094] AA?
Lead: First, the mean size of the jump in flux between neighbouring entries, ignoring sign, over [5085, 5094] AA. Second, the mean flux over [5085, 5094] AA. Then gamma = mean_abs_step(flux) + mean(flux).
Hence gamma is 7.9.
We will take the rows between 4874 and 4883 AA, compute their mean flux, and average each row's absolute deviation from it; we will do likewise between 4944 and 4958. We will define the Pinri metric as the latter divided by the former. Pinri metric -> 3.3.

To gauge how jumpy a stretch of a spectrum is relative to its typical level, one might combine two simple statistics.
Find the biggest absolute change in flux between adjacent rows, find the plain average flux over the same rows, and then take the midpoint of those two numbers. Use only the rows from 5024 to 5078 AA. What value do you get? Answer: 4.3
